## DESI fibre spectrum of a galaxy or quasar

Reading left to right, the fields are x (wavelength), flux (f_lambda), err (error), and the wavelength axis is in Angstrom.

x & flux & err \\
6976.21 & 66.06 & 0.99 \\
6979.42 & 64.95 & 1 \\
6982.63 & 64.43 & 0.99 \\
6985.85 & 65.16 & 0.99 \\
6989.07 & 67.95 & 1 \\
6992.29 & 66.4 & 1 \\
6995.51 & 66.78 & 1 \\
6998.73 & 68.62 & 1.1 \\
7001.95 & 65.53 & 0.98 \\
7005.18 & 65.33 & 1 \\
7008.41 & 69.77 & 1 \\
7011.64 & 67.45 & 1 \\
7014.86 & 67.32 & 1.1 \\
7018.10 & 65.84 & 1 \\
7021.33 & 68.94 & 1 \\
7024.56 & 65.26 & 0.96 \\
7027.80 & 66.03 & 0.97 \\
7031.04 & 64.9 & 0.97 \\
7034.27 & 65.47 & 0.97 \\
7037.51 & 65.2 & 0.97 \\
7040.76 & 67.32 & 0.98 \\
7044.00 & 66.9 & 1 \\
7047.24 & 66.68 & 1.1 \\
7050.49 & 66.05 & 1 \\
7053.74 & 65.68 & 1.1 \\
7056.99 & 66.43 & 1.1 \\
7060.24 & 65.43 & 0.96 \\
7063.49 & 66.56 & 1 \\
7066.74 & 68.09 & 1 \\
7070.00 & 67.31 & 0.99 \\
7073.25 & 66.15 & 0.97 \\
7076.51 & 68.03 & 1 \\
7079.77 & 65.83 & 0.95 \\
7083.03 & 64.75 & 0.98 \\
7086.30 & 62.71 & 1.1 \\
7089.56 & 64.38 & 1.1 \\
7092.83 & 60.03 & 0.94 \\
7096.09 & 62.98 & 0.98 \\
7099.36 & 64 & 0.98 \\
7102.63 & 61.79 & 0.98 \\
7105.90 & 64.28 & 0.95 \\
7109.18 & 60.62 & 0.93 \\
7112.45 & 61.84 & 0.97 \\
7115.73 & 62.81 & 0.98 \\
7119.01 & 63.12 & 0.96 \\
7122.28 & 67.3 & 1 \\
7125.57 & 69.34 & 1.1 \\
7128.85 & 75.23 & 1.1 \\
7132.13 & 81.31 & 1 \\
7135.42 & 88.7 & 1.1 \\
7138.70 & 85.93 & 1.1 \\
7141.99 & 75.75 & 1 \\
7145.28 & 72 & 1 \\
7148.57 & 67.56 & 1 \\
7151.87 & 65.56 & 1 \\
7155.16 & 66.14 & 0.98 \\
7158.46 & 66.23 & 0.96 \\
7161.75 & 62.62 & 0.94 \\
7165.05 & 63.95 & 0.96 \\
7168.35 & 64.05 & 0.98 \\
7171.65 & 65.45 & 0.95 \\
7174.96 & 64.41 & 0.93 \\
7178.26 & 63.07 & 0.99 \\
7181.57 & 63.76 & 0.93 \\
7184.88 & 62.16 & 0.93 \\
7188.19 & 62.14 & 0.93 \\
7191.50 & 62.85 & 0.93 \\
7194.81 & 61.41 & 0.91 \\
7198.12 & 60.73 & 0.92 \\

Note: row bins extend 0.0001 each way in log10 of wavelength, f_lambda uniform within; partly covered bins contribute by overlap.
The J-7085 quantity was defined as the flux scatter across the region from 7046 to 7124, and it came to 2.3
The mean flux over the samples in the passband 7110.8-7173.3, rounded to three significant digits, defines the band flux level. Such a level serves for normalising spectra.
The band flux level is 69.7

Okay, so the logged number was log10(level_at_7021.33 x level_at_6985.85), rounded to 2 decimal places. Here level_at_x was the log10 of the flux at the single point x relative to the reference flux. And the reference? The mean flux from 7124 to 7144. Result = -2.28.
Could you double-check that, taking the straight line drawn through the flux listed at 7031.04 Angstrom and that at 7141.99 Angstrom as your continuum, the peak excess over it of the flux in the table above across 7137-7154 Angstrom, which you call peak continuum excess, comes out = 11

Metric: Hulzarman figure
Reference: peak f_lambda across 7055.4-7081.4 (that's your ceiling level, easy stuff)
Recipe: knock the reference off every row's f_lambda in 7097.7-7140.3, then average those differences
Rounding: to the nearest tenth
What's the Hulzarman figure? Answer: 1.6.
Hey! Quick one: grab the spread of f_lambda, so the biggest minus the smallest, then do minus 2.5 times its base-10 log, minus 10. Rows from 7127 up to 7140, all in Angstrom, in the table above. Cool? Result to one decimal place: -12.8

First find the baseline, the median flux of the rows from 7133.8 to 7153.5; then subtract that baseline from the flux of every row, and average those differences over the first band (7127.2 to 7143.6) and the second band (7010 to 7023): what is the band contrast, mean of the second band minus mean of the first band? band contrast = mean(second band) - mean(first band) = -14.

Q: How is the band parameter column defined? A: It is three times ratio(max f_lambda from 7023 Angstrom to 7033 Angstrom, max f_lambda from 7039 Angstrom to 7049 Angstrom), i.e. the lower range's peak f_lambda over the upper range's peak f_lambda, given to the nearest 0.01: 2.94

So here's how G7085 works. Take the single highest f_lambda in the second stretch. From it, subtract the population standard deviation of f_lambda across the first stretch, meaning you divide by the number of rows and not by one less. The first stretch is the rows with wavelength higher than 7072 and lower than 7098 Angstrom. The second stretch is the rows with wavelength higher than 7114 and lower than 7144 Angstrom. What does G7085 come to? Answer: 86.4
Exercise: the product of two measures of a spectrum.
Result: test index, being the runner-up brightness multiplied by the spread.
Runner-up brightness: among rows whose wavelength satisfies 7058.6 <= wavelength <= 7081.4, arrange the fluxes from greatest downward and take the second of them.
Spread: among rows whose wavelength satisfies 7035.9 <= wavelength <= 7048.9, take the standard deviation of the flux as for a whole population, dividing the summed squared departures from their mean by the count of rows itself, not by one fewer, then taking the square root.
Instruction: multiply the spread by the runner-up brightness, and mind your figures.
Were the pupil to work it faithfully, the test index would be 54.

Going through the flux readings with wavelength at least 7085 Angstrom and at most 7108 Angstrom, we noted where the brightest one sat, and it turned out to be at 7089.56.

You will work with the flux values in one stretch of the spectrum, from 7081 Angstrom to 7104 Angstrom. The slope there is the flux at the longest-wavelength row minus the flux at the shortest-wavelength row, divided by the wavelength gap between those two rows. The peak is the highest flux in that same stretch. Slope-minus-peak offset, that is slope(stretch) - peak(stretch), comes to -64.9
